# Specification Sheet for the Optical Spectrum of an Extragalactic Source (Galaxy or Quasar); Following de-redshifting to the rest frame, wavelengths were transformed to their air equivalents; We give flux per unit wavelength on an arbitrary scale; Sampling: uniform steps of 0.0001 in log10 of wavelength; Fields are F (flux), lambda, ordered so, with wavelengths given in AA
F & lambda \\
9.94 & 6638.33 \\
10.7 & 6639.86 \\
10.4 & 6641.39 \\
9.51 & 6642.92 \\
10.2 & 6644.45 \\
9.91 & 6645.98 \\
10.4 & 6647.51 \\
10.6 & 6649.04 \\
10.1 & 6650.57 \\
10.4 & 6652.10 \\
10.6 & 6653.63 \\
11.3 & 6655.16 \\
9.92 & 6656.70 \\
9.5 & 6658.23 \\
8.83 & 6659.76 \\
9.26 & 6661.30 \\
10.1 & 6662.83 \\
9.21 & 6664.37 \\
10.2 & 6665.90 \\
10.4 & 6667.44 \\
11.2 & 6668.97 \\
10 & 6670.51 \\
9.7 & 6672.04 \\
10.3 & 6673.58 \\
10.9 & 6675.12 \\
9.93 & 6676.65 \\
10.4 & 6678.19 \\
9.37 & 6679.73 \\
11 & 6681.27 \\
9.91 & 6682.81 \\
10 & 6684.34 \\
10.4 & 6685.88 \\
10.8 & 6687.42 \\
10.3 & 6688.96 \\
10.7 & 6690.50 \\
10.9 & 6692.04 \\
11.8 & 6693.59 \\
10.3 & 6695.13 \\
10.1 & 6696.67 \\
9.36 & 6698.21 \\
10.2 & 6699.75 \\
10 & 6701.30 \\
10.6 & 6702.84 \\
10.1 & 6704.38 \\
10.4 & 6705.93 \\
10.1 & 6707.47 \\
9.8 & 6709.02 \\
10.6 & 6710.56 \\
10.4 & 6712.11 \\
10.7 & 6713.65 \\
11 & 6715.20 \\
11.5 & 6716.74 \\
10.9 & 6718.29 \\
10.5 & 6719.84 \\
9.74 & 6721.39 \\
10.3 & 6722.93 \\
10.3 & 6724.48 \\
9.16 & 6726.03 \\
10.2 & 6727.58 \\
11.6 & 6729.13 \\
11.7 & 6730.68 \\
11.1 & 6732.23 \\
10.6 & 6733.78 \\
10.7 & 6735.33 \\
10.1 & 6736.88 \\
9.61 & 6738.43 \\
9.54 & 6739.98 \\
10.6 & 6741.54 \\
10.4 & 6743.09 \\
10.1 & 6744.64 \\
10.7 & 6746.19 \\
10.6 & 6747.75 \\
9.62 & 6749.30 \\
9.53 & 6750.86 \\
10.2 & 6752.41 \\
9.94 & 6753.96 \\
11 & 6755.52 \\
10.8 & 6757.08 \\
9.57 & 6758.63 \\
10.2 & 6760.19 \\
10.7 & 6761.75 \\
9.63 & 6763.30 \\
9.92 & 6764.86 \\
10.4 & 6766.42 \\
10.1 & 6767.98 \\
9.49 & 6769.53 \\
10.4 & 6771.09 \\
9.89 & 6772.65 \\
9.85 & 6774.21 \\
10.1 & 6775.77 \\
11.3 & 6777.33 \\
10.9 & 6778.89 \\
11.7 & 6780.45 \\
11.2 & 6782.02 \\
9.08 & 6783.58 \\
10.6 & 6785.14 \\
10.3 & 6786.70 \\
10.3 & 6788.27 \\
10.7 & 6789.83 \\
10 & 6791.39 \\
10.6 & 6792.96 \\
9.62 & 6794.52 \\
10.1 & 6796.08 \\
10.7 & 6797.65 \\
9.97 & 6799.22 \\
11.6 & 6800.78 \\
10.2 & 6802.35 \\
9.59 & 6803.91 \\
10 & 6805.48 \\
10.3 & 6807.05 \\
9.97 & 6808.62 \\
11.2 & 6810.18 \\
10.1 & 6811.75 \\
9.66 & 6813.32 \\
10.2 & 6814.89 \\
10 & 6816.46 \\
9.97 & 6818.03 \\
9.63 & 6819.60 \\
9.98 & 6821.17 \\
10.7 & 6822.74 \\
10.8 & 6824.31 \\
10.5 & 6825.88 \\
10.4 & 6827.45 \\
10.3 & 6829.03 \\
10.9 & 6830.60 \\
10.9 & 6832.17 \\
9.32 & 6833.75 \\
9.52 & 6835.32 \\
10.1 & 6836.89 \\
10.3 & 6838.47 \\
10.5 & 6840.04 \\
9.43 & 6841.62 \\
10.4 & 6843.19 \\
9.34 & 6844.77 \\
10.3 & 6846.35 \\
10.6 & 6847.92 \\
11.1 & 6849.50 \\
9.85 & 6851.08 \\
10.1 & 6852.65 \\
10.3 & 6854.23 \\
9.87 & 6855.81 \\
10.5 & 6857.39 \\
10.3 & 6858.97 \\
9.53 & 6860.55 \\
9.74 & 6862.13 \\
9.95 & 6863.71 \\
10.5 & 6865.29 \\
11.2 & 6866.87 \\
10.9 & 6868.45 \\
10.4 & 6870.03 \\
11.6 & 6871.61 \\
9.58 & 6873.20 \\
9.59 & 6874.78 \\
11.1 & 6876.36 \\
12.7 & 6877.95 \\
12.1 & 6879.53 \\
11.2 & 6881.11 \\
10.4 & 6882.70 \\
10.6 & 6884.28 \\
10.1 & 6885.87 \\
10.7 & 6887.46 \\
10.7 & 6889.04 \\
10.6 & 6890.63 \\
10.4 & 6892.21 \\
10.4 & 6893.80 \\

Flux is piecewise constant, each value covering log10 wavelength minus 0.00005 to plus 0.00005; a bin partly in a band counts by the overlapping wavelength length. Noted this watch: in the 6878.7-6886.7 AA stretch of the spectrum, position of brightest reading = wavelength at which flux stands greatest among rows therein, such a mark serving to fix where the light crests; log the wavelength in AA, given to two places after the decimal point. 6879.53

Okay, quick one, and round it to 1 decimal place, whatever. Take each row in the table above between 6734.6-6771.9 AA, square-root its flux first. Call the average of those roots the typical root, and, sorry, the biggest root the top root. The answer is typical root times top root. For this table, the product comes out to 10.6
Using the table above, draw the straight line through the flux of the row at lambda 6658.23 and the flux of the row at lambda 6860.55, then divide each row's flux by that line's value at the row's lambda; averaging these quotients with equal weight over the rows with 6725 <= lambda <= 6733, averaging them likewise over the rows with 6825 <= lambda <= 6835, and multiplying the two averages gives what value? 1.23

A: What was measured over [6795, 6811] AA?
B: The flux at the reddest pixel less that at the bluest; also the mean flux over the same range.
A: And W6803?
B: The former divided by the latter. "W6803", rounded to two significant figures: 0.11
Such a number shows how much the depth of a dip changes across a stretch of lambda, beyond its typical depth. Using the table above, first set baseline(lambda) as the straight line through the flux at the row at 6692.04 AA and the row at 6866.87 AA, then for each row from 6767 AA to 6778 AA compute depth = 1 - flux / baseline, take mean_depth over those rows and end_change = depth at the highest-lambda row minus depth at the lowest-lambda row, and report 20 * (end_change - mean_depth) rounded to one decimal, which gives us -3.7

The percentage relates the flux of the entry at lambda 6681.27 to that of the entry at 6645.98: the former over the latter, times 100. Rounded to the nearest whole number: 111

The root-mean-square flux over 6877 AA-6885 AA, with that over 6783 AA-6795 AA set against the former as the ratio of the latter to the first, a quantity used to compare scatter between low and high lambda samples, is 0.89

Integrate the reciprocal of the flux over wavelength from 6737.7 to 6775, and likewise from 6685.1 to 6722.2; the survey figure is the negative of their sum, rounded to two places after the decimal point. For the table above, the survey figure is -7.25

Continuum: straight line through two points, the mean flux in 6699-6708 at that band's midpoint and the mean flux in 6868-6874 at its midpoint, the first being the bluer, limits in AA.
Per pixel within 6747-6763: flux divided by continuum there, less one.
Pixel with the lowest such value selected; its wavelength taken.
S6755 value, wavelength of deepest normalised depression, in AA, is 6750.86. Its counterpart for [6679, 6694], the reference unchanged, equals 6679.73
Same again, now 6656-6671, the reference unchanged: 6659.76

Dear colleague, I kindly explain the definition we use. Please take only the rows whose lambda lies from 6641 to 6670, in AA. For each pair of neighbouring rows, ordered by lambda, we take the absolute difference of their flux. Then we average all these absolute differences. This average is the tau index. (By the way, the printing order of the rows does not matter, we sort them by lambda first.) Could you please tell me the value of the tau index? 0.60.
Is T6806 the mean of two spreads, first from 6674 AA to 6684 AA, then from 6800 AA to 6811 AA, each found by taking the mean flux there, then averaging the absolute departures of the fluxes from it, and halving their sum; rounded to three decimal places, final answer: 0.541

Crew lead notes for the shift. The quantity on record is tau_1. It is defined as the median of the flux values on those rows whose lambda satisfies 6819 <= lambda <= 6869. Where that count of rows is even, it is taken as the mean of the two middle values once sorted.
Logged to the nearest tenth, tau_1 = 10.3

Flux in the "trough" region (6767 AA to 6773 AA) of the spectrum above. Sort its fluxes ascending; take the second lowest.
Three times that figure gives 29.7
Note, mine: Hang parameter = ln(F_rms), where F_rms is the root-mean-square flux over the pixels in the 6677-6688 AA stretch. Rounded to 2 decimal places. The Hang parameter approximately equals 2.33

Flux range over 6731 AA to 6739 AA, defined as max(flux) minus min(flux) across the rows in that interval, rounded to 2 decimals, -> 1.49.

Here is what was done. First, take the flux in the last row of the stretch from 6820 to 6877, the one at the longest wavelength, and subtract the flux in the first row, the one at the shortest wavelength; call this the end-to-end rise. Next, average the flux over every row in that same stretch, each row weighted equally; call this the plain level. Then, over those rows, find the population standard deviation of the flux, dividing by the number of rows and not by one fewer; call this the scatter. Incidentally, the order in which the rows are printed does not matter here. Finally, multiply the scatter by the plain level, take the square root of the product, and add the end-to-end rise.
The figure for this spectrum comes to 3.5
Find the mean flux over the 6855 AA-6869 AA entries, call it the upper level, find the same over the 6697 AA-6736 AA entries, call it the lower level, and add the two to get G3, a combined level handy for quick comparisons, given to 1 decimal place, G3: 20.7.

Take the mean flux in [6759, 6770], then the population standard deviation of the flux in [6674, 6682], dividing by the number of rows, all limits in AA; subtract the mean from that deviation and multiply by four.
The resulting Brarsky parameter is -37.8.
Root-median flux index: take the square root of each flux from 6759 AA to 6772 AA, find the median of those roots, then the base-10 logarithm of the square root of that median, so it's 0.2516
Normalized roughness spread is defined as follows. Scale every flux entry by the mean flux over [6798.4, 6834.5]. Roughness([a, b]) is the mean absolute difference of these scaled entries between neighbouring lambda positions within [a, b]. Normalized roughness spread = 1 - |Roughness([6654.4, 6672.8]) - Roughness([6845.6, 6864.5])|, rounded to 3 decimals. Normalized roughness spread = 0.972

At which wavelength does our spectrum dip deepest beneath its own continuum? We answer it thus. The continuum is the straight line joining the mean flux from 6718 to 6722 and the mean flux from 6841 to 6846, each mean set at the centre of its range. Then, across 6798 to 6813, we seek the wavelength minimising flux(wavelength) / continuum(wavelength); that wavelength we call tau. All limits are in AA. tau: 6803.91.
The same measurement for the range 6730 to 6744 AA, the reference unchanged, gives 6739.98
